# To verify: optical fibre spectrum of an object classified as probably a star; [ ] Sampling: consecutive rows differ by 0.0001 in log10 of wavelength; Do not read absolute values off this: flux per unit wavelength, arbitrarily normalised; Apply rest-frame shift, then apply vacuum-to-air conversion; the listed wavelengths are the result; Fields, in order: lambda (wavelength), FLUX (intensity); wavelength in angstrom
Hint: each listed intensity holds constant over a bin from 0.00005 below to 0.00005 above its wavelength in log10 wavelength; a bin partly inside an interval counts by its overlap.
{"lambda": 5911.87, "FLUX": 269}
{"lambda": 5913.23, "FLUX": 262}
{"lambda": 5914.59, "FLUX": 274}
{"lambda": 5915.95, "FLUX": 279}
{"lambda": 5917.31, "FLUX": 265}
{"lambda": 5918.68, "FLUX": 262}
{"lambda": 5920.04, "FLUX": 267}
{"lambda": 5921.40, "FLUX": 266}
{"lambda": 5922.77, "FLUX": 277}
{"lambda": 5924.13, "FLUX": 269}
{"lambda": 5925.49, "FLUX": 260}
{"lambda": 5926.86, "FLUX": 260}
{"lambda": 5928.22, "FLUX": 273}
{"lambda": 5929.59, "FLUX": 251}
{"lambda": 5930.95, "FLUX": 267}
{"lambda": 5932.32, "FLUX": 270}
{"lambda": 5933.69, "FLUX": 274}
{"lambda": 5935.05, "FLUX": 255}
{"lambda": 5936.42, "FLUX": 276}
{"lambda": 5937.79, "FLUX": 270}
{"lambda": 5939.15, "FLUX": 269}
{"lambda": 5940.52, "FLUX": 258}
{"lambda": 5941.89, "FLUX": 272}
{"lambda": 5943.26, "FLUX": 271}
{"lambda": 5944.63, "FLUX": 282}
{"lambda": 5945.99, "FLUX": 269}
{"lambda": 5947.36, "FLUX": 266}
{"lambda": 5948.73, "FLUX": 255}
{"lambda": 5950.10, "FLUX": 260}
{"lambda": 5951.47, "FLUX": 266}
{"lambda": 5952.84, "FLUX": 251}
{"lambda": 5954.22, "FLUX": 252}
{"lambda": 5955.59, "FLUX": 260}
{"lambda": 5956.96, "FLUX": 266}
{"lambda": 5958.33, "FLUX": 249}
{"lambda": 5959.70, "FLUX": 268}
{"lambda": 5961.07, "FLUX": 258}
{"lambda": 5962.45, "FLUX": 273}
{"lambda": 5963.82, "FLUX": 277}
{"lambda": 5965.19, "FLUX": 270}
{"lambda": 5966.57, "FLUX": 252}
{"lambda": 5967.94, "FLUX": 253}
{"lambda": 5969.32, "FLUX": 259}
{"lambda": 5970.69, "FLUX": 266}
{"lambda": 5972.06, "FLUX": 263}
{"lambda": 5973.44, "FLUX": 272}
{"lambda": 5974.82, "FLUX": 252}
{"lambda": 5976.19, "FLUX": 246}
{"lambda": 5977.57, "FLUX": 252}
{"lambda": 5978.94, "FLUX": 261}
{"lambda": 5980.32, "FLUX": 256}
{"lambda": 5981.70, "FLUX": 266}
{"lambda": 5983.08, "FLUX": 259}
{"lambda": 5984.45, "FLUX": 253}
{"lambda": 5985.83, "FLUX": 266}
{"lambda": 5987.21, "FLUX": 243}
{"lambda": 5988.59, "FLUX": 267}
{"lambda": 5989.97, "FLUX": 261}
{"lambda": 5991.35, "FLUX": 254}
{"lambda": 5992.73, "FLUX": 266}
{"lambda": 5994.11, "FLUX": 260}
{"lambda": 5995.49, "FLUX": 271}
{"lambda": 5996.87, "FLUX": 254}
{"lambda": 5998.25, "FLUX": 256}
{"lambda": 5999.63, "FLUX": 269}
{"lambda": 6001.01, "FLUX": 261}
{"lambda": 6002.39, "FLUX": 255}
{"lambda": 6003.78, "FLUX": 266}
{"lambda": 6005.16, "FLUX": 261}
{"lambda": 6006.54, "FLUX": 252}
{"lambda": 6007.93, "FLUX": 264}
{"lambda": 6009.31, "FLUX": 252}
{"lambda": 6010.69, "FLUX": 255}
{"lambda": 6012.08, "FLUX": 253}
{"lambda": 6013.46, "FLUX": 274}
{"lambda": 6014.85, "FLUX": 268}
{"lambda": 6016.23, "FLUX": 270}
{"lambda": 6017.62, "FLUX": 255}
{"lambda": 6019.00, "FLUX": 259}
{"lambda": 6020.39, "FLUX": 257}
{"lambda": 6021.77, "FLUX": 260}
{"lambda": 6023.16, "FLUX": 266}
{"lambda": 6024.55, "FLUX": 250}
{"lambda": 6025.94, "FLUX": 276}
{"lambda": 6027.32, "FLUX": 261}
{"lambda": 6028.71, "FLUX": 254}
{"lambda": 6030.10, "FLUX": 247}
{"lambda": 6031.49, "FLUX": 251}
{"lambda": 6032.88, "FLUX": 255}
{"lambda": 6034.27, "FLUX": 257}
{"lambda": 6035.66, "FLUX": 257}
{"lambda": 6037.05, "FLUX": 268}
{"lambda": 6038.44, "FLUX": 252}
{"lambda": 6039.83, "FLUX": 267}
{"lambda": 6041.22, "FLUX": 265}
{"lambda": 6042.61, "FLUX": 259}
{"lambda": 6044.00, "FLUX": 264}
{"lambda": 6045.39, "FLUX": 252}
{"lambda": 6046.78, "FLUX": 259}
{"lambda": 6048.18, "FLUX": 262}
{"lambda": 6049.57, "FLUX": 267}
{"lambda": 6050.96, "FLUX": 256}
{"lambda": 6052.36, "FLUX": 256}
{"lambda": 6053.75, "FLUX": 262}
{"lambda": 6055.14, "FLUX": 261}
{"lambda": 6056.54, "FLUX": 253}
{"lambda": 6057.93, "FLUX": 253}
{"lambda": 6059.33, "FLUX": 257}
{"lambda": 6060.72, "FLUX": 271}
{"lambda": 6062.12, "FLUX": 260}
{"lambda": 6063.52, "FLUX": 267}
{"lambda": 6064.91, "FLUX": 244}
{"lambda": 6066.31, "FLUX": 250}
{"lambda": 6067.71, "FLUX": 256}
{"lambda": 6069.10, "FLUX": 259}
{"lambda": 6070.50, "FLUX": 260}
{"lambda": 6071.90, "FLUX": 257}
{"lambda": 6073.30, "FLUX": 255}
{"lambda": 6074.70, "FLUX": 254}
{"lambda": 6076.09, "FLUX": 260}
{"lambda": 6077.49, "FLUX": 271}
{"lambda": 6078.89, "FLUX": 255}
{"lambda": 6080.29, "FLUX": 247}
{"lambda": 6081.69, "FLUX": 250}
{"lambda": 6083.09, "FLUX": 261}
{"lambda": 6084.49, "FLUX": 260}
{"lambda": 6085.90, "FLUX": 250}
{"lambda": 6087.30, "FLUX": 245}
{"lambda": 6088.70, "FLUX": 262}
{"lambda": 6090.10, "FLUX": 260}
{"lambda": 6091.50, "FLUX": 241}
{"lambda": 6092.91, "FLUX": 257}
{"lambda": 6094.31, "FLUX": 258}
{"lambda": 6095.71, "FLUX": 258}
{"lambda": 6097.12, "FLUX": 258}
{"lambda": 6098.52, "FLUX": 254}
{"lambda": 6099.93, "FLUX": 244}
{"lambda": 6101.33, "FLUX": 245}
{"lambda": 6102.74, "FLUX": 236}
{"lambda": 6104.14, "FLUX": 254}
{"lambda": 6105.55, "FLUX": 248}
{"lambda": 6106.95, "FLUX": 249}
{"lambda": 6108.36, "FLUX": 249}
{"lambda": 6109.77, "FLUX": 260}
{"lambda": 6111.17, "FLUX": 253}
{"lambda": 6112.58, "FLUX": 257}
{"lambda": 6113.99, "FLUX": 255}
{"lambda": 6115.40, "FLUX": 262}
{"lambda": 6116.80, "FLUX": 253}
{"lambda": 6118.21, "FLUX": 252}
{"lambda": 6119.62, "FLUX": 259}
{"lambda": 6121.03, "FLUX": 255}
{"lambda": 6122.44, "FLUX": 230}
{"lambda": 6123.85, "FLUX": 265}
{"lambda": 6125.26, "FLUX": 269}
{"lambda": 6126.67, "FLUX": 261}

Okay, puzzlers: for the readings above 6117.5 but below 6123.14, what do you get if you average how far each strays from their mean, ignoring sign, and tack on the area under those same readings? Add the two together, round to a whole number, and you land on 1413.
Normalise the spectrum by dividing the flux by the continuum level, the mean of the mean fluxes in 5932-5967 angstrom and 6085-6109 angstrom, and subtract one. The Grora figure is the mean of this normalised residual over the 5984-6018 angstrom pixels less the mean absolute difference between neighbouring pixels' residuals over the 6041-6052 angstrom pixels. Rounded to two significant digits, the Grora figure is -0.018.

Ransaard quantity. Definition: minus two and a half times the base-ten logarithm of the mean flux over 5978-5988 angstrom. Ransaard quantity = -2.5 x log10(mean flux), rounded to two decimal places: -6.03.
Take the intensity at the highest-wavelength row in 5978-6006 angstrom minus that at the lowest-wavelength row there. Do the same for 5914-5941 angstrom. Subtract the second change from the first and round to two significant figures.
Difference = 16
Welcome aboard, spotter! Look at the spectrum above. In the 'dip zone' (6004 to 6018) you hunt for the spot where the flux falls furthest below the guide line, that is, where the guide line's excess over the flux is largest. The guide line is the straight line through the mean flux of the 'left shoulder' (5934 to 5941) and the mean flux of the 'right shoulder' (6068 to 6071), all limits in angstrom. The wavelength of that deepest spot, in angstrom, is 6006.54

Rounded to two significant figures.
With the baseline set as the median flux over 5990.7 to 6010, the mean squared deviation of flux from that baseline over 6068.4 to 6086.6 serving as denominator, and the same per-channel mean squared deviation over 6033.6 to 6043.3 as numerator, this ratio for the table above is 0.64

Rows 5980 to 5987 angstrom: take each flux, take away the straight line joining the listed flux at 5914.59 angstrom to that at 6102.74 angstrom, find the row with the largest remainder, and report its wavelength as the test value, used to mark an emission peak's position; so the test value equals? 5985.83 angstrom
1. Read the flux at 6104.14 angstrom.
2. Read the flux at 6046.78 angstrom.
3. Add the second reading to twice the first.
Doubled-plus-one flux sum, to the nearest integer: 767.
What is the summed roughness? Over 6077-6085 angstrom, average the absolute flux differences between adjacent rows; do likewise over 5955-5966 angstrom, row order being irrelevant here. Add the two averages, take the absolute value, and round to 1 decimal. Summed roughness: 18.9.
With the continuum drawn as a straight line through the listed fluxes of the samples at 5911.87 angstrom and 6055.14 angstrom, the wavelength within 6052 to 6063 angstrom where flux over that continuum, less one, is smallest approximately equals 6056.54 angstrom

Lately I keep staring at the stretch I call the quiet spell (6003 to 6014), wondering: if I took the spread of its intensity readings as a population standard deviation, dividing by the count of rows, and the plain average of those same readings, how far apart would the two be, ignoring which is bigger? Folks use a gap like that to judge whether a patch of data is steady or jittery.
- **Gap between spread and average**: 252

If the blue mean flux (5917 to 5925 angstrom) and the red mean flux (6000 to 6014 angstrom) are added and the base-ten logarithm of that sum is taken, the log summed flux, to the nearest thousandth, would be 2.722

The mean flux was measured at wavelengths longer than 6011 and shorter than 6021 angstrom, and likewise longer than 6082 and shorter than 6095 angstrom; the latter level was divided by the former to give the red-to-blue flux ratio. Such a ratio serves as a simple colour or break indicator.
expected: 0.972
